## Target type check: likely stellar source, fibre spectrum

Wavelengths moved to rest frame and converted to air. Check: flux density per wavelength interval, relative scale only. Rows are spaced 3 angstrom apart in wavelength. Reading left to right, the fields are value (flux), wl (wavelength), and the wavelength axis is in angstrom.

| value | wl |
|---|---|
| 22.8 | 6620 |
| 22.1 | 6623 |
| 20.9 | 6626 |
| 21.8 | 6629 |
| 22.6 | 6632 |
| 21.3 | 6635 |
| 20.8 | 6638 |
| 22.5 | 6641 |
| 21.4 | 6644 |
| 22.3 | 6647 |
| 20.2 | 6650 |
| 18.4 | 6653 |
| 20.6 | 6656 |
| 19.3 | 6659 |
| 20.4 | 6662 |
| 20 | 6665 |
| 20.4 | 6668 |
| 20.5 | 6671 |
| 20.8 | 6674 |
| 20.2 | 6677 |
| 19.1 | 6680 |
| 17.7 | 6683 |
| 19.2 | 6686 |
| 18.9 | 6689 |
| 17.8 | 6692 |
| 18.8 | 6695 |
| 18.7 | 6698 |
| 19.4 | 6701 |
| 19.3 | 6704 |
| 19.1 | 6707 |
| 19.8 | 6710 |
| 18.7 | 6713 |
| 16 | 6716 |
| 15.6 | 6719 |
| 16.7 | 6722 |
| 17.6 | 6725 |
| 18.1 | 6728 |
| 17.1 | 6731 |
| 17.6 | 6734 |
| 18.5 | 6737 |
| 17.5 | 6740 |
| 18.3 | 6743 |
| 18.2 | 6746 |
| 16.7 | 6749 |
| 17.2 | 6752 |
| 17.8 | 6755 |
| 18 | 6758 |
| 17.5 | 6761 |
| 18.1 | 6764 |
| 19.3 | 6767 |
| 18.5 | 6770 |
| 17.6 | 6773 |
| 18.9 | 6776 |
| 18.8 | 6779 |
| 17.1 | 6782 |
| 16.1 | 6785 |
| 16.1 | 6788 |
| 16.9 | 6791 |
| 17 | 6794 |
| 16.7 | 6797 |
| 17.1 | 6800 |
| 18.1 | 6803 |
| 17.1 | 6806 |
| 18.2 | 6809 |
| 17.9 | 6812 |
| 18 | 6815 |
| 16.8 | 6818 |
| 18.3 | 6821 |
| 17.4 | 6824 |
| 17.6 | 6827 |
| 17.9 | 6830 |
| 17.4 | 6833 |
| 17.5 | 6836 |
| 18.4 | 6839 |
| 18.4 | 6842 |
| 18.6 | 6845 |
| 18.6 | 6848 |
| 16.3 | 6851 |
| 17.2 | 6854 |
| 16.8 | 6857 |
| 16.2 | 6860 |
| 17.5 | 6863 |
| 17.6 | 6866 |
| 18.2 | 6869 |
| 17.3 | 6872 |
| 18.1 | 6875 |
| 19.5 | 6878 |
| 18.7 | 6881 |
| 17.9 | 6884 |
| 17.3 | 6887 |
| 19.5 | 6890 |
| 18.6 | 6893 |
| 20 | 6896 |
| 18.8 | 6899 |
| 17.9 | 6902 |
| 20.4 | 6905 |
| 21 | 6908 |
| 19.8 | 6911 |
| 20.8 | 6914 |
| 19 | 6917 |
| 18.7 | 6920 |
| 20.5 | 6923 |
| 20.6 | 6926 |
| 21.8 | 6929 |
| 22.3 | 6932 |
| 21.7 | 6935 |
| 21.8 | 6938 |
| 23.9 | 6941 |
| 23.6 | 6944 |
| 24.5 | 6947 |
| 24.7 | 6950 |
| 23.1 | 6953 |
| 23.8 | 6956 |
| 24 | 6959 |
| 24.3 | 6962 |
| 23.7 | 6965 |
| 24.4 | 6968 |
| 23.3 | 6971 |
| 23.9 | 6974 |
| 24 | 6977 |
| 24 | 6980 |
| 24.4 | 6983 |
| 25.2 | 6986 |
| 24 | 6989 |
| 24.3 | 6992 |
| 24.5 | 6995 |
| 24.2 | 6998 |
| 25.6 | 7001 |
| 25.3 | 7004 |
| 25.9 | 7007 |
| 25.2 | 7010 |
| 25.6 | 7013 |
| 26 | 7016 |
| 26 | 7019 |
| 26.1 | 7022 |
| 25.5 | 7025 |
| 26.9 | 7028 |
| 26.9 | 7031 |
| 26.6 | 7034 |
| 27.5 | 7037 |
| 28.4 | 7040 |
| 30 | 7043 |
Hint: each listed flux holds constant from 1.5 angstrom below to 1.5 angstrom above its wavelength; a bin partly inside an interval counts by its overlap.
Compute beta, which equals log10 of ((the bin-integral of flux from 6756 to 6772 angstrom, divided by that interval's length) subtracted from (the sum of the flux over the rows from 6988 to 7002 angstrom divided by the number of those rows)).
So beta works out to 0.8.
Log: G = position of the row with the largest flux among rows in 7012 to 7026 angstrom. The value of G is 7022 angstrom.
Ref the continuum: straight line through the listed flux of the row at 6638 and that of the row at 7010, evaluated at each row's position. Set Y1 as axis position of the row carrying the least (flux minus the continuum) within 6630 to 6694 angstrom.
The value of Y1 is 6692 angstrom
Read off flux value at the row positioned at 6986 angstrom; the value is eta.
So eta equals 25.2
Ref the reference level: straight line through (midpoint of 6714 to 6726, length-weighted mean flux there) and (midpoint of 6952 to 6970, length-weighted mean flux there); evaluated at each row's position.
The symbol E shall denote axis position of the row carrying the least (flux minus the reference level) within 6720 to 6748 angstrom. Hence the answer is 6722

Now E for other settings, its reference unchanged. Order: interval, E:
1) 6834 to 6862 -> 6860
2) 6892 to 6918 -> 6902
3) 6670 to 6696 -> 6692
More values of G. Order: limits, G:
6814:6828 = 6821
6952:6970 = 6968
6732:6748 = 6737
